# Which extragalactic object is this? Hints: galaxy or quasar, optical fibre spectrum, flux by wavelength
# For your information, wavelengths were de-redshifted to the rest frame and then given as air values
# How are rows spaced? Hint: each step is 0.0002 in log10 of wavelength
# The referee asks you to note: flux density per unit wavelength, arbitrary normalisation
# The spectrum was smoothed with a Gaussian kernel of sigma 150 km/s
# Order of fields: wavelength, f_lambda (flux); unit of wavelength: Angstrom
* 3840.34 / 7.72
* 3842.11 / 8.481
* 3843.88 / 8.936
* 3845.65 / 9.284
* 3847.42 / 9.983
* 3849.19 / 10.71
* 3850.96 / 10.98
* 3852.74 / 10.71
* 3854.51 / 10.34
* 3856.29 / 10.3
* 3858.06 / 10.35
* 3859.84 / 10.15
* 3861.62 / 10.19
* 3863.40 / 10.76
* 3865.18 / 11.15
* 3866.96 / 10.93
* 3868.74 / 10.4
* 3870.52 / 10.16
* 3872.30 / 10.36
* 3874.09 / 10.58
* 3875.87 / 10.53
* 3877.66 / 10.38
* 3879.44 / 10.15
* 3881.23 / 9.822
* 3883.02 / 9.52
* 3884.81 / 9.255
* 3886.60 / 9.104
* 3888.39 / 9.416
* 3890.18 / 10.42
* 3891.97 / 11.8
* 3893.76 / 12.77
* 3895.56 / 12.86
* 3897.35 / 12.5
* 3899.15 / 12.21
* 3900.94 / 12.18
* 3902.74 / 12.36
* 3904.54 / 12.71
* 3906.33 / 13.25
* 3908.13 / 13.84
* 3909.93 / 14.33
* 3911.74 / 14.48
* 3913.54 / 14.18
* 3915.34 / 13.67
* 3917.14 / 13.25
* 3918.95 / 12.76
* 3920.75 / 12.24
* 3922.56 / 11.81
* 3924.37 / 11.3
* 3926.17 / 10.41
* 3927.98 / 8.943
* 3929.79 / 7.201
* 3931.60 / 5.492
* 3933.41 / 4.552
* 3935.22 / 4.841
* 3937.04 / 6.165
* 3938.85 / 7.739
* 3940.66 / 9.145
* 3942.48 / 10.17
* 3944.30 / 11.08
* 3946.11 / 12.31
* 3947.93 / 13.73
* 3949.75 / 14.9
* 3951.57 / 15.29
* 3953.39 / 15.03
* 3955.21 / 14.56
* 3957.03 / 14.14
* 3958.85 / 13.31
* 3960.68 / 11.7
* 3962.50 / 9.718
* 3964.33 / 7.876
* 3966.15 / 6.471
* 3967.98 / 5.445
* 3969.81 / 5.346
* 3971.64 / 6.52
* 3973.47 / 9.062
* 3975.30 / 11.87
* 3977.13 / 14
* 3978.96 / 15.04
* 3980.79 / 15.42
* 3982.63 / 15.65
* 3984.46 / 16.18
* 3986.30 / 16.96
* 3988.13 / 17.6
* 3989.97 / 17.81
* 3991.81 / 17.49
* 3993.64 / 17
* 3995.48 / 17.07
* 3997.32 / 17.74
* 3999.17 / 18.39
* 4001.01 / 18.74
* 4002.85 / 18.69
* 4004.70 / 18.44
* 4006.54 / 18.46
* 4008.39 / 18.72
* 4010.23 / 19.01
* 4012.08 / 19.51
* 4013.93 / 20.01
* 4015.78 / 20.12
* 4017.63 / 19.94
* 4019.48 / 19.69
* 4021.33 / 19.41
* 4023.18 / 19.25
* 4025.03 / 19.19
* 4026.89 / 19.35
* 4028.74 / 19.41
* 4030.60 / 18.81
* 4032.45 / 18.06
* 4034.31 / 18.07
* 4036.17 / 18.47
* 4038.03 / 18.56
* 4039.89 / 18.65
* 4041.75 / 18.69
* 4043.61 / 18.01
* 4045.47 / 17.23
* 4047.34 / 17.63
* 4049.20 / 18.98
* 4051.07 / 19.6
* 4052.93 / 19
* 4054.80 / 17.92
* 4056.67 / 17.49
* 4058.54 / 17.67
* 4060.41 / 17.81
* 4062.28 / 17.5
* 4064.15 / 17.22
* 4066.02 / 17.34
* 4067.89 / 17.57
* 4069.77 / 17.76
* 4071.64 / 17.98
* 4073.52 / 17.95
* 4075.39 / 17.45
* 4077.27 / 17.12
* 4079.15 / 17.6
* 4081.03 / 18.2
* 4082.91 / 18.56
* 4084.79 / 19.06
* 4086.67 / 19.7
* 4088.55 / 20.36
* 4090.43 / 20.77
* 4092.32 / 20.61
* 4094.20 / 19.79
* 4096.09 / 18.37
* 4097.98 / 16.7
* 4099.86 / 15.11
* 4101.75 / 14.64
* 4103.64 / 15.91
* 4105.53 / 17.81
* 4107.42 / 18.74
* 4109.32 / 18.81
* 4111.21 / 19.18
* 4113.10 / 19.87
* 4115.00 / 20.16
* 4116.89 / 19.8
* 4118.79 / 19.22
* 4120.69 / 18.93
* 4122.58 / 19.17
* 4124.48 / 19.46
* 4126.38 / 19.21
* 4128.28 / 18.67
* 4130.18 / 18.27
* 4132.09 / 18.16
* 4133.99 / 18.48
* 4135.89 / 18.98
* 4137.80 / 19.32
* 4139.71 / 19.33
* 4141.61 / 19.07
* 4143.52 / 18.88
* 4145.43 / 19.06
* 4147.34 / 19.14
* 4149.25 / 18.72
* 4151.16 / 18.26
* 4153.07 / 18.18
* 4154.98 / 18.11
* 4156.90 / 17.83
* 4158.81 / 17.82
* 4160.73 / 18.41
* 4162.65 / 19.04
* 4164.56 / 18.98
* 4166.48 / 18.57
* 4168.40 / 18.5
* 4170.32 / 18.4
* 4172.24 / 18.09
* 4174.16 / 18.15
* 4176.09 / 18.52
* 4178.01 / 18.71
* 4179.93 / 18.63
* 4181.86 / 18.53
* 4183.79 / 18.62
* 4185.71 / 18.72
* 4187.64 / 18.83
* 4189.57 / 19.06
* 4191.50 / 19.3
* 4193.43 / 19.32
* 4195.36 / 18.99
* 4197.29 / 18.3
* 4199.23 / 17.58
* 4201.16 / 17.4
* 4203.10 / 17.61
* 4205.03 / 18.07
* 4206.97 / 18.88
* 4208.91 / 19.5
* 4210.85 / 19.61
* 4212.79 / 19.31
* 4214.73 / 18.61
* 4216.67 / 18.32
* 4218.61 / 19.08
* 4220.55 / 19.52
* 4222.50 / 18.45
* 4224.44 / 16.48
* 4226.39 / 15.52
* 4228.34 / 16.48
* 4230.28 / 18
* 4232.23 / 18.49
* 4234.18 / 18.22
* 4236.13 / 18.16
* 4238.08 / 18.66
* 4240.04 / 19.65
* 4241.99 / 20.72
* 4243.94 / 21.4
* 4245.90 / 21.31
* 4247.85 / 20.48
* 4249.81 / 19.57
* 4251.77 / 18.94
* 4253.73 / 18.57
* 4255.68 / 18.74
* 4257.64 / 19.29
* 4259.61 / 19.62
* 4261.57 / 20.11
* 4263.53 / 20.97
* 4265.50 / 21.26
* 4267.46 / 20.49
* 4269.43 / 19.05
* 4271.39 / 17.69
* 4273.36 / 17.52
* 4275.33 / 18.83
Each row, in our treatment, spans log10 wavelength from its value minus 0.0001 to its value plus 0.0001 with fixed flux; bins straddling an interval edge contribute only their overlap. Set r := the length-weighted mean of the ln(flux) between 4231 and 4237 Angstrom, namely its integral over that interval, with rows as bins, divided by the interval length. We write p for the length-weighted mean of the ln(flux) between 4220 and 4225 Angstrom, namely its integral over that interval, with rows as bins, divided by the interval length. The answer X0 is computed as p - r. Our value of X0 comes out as -0.01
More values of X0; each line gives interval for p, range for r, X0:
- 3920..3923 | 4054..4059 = -0.39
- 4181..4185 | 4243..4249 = -0.12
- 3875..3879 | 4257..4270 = -0.66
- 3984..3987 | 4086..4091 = -0.21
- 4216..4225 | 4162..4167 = -0.03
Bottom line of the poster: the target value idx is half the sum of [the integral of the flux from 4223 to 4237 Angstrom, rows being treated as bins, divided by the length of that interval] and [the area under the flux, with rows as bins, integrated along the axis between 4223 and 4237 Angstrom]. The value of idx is 130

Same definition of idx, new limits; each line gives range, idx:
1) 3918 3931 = 74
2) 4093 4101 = 79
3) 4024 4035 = 113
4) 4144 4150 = 66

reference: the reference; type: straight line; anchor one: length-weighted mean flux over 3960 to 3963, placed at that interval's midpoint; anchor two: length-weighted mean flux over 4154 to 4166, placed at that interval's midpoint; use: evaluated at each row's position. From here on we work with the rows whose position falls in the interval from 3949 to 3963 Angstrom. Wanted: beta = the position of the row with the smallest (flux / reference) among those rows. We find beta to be 3962.50 Angstrom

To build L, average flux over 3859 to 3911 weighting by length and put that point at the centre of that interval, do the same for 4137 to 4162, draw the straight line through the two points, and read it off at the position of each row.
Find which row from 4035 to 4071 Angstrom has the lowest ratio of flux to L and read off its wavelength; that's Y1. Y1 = 4064.15 Angstrom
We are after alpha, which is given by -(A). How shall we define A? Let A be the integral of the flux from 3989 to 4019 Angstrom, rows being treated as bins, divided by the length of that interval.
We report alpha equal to -18.6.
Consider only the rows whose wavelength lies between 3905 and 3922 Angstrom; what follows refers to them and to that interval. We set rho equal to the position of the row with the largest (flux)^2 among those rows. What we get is 3911.74 Angstrom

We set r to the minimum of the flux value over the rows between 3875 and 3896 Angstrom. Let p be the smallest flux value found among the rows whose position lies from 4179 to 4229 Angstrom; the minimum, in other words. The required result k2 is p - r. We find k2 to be 6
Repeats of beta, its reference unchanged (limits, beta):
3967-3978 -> 3969.81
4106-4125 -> 4120.69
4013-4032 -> 4030.60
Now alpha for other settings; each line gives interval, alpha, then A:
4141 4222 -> -18.6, 18.6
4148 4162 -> -18.2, 18.2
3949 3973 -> -10.7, 10.7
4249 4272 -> -19.6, 19.6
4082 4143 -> -18.8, 18.8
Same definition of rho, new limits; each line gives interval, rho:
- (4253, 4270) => 4265.50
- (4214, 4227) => 4220.55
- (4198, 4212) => 4210.85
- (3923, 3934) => 3924.37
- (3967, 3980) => 3978.96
